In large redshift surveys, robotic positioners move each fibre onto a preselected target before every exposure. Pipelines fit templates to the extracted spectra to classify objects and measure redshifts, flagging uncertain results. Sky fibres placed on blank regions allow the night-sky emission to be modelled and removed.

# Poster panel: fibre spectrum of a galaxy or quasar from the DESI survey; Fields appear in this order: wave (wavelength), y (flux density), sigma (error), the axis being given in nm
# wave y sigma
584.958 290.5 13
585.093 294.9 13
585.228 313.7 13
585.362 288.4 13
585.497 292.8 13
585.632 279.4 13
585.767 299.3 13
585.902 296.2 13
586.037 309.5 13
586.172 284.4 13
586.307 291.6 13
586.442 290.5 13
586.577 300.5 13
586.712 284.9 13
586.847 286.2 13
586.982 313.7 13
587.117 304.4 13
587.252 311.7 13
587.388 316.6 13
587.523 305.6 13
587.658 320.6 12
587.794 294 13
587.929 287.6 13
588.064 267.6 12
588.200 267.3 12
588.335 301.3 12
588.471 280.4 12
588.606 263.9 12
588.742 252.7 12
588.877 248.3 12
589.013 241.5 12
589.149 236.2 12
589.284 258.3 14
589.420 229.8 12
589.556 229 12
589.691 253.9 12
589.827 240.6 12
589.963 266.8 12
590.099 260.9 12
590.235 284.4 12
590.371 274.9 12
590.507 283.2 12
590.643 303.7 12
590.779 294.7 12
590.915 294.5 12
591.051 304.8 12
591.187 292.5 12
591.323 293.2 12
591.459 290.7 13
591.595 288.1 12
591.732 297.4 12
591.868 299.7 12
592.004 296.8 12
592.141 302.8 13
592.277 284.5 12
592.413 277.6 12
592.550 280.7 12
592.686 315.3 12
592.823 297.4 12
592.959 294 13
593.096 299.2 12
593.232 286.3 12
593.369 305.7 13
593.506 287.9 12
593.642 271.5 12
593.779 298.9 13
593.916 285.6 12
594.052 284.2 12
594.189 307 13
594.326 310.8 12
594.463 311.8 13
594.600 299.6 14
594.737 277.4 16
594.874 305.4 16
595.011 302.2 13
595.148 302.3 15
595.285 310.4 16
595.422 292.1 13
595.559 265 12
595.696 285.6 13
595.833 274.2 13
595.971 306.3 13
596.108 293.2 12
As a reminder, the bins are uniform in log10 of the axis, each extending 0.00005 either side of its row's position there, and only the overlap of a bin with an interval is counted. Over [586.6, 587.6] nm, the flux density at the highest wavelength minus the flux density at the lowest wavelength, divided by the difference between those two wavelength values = 26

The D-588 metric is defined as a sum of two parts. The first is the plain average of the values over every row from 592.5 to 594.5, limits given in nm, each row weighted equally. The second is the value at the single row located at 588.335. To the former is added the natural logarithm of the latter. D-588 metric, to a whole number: 301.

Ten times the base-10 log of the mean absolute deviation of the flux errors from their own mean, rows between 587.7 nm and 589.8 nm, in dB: -3.7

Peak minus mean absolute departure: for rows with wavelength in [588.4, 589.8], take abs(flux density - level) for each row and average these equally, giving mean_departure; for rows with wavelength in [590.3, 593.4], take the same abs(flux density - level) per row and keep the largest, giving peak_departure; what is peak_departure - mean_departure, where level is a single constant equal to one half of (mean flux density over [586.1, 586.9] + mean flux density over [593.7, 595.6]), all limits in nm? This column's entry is -22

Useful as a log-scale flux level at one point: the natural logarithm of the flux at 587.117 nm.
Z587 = 5.72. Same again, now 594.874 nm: 5.72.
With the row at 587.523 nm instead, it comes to 5.72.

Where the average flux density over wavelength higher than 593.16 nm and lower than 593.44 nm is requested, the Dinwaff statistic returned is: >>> 296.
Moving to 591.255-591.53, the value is 292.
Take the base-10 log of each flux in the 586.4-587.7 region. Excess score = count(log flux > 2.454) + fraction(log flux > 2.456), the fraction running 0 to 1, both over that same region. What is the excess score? 10.9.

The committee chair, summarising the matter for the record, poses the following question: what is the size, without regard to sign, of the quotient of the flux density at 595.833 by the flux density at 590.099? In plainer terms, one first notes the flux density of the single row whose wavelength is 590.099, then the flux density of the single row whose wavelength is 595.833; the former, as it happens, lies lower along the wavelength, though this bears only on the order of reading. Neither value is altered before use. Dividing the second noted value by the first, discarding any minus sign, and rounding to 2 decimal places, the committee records 1.05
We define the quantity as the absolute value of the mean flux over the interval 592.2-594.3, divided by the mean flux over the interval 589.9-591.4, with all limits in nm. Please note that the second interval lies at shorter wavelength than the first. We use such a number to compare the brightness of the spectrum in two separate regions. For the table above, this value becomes 1.02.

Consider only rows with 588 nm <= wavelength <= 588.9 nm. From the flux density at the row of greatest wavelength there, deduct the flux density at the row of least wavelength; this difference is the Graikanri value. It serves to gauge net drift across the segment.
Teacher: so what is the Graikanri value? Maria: -19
